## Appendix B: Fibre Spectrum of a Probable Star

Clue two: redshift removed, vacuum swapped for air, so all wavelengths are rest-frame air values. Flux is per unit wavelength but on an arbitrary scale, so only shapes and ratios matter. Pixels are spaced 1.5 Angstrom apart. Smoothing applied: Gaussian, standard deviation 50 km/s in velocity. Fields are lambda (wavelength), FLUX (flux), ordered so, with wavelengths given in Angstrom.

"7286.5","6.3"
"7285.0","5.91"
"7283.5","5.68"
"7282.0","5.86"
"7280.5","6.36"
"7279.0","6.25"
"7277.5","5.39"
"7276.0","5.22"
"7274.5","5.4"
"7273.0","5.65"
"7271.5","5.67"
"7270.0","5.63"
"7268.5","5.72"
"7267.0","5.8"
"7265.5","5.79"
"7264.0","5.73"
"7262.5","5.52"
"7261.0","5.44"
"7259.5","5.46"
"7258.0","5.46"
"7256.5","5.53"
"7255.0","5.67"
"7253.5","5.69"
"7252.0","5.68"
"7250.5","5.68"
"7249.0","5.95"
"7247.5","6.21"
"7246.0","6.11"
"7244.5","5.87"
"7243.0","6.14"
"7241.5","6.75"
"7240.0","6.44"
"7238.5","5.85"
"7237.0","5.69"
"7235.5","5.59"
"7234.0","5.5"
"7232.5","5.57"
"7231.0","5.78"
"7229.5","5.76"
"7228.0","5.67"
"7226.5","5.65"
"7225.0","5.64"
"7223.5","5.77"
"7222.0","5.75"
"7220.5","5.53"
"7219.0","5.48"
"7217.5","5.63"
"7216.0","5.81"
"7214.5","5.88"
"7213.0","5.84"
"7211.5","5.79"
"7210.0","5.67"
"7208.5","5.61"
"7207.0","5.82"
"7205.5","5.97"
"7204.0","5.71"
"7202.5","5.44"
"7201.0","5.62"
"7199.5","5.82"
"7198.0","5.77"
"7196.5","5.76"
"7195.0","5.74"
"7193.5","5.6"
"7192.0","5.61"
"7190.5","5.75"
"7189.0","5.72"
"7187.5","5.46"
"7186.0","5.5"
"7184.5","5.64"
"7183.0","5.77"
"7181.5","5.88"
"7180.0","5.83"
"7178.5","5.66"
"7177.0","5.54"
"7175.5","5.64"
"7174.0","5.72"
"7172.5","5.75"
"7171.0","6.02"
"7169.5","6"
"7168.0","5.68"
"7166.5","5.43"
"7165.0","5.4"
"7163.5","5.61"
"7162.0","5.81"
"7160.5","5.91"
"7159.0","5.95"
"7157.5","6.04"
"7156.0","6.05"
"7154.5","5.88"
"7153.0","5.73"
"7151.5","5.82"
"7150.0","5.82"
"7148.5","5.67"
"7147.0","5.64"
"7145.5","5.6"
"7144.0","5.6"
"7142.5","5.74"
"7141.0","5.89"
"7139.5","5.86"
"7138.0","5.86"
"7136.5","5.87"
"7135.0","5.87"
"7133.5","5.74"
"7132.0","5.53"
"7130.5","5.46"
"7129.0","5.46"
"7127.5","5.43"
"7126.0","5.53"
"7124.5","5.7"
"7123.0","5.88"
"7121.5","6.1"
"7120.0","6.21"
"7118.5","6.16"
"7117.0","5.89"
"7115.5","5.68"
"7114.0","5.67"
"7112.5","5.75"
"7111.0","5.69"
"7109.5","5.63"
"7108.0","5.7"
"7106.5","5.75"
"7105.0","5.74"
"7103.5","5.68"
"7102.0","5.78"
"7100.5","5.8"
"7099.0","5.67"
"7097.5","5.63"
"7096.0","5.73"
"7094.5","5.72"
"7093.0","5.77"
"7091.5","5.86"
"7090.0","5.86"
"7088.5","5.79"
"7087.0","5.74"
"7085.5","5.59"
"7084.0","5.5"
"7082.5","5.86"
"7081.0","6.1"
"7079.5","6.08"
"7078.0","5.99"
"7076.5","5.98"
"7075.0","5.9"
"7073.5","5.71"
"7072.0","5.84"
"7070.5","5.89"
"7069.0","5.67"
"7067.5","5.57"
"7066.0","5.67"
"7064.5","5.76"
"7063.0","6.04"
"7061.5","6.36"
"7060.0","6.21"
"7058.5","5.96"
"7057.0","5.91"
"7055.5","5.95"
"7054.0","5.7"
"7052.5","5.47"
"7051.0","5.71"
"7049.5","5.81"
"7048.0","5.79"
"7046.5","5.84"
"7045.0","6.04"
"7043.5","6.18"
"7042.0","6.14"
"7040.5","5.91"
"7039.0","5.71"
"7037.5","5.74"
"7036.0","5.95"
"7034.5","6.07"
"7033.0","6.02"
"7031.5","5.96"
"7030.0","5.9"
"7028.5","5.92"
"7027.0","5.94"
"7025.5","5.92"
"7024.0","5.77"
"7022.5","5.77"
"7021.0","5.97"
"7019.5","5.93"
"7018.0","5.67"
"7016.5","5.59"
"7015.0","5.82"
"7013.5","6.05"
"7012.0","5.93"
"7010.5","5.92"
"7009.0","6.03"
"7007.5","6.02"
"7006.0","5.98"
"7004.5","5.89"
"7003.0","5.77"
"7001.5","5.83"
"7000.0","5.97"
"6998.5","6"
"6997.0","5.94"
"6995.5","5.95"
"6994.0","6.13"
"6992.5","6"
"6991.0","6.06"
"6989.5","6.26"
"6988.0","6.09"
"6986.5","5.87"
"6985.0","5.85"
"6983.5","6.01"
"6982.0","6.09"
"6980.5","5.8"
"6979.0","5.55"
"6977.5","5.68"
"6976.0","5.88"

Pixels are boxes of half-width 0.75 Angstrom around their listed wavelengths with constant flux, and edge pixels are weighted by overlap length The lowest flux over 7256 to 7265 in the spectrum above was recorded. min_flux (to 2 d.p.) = 5.44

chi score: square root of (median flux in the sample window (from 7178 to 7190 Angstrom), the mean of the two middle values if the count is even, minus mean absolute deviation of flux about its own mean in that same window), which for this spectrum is 2.36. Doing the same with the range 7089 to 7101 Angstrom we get 2.38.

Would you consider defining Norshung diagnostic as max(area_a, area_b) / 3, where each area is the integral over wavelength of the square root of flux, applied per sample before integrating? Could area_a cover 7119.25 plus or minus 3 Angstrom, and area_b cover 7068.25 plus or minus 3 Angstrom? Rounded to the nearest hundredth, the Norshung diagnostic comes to 4.94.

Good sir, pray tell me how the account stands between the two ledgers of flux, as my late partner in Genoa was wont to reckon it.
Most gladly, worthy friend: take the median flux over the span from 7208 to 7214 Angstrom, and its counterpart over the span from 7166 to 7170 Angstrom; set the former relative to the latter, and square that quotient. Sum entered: 1.02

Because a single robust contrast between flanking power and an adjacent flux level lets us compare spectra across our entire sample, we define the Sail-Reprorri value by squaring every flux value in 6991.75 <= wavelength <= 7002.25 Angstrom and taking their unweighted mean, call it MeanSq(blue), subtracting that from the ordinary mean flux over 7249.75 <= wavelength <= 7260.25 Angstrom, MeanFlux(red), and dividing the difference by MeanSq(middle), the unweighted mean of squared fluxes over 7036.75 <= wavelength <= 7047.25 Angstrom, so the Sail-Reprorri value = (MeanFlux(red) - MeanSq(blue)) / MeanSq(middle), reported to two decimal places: -0.85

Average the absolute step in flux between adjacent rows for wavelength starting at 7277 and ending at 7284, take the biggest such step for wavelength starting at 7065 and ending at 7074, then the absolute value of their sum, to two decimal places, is 0.63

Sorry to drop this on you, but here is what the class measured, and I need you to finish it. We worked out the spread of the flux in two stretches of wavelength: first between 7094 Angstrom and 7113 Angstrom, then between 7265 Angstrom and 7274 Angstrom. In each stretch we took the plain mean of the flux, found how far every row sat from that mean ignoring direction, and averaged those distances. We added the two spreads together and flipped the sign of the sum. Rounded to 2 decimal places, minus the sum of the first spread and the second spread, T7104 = -0.10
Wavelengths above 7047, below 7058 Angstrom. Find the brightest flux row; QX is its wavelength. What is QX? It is 7055.5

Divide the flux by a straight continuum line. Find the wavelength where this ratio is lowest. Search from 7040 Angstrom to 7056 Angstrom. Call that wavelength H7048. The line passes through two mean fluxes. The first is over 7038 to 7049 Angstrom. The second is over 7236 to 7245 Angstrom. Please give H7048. 7052.5 Angstrom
